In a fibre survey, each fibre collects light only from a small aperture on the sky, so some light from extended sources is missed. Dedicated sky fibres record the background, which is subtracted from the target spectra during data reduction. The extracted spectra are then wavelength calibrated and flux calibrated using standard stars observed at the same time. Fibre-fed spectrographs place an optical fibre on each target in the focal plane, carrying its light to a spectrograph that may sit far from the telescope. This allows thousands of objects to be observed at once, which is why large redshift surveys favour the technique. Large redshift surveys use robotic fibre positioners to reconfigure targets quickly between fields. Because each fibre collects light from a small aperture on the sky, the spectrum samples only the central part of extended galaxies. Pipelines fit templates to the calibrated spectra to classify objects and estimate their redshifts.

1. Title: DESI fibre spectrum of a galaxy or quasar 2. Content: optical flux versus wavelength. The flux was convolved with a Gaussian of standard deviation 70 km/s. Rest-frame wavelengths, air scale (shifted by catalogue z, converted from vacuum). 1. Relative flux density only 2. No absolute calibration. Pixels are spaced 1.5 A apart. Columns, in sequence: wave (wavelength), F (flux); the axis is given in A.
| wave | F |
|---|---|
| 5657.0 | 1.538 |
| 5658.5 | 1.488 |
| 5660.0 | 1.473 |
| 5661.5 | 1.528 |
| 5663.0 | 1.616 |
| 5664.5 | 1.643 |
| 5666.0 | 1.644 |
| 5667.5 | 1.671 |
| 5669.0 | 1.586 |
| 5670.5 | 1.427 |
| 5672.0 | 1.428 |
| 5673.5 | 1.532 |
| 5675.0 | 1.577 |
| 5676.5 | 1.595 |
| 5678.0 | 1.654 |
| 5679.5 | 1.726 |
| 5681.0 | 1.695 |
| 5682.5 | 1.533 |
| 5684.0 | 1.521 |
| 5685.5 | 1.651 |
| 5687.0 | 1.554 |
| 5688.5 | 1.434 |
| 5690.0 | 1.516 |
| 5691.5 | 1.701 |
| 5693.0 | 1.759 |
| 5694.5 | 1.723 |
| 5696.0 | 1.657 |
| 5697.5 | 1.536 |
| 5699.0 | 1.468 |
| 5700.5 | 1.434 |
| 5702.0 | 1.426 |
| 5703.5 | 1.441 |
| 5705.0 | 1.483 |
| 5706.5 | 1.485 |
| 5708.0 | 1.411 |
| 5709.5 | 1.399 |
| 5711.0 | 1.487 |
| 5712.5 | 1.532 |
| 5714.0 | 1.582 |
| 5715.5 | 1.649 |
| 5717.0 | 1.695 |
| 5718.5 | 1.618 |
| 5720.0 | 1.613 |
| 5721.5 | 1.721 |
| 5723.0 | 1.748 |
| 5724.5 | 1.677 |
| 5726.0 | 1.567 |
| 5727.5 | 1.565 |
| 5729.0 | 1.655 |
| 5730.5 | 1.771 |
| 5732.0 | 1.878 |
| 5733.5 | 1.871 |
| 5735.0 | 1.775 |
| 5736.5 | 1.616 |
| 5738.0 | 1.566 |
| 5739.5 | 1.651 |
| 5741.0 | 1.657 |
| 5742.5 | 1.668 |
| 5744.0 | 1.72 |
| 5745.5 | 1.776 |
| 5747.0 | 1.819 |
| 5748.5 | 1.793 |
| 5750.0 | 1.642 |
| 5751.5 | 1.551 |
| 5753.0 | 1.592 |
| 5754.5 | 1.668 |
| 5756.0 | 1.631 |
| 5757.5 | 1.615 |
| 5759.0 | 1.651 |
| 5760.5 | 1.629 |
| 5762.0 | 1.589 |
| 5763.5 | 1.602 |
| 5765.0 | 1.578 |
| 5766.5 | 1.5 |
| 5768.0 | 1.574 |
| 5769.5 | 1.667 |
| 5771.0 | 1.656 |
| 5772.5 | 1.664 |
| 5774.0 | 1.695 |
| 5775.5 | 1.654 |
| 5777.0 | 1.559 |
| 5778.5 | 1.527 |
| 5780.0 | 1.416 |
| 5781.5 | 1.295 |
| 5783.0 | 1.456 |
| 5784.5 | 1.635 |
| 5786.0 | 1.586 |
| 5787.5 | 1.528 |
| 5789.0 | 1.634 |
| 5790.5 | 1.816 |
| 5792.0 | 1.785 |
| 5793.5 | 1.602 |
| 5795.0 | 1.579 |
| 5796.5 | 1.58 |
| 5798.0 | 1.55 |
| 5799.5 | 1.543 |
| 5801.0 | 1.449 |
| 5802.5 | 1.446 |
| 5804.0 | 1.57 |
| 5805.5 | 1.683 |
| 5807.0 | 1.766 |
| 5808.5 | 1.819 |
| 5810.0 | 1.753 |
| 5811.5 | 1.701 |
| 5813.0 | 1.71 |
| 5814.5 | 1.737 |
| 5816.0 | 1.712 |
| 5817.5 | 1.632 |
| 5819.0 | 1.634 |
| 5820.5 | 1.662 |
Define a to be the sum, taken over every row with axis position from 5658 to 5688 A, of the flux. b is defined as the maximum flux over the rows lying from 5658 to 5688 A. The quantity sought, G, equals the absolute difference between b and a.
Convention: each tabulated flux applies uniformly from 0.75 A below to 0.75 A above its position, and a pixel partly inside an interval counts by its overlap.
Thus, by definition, 29.8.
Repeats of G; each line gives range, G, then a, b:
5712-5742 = 31.5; 33.4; 1.878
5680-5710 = 29.1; 30.8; 1.759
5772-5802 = 29.7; 31.6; 1.816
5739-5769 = 31.1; 32.9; 1.819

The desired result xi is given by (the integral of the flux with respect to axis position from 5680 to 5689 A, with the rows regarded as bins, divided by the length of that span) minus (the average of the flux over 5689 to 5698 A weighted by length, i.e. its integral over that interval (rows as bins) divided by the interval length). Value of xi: -0.07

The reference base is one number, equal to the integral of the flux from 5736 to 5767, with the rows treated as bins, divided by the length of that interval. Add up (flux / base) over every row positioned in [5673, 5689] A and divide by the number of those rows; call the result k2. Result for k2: 0.97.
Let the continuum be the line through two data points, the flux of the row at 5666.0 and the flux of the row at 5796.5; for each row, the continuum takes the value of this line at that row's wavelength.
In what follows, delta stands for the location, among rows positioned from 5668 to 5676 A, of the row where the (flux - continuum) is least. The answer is 5670.5 A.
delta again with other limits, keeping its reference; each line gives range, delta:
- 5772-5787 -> 5781.5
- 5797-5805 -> 5802.5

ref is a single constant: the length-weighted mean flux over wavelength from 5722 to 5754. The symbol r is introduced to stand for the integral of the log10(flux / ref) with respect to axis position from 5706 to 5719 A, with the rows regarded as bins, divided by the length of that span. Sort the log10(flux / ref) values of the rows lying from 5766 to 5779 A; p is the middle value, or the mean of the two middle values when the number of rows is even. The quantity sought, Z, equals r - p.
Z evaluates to -0.032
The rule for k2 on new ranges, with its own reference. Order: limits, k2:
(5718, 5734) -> 1.03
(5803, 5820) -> 1.03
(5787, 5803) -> 0.97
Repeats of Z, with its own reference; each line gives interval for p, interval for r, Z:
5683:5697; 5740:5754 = 0.010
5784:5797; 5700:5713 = -0.042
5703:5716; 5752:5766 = 0.036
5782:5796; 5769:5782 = -0.009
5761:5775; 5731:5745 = 0.028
